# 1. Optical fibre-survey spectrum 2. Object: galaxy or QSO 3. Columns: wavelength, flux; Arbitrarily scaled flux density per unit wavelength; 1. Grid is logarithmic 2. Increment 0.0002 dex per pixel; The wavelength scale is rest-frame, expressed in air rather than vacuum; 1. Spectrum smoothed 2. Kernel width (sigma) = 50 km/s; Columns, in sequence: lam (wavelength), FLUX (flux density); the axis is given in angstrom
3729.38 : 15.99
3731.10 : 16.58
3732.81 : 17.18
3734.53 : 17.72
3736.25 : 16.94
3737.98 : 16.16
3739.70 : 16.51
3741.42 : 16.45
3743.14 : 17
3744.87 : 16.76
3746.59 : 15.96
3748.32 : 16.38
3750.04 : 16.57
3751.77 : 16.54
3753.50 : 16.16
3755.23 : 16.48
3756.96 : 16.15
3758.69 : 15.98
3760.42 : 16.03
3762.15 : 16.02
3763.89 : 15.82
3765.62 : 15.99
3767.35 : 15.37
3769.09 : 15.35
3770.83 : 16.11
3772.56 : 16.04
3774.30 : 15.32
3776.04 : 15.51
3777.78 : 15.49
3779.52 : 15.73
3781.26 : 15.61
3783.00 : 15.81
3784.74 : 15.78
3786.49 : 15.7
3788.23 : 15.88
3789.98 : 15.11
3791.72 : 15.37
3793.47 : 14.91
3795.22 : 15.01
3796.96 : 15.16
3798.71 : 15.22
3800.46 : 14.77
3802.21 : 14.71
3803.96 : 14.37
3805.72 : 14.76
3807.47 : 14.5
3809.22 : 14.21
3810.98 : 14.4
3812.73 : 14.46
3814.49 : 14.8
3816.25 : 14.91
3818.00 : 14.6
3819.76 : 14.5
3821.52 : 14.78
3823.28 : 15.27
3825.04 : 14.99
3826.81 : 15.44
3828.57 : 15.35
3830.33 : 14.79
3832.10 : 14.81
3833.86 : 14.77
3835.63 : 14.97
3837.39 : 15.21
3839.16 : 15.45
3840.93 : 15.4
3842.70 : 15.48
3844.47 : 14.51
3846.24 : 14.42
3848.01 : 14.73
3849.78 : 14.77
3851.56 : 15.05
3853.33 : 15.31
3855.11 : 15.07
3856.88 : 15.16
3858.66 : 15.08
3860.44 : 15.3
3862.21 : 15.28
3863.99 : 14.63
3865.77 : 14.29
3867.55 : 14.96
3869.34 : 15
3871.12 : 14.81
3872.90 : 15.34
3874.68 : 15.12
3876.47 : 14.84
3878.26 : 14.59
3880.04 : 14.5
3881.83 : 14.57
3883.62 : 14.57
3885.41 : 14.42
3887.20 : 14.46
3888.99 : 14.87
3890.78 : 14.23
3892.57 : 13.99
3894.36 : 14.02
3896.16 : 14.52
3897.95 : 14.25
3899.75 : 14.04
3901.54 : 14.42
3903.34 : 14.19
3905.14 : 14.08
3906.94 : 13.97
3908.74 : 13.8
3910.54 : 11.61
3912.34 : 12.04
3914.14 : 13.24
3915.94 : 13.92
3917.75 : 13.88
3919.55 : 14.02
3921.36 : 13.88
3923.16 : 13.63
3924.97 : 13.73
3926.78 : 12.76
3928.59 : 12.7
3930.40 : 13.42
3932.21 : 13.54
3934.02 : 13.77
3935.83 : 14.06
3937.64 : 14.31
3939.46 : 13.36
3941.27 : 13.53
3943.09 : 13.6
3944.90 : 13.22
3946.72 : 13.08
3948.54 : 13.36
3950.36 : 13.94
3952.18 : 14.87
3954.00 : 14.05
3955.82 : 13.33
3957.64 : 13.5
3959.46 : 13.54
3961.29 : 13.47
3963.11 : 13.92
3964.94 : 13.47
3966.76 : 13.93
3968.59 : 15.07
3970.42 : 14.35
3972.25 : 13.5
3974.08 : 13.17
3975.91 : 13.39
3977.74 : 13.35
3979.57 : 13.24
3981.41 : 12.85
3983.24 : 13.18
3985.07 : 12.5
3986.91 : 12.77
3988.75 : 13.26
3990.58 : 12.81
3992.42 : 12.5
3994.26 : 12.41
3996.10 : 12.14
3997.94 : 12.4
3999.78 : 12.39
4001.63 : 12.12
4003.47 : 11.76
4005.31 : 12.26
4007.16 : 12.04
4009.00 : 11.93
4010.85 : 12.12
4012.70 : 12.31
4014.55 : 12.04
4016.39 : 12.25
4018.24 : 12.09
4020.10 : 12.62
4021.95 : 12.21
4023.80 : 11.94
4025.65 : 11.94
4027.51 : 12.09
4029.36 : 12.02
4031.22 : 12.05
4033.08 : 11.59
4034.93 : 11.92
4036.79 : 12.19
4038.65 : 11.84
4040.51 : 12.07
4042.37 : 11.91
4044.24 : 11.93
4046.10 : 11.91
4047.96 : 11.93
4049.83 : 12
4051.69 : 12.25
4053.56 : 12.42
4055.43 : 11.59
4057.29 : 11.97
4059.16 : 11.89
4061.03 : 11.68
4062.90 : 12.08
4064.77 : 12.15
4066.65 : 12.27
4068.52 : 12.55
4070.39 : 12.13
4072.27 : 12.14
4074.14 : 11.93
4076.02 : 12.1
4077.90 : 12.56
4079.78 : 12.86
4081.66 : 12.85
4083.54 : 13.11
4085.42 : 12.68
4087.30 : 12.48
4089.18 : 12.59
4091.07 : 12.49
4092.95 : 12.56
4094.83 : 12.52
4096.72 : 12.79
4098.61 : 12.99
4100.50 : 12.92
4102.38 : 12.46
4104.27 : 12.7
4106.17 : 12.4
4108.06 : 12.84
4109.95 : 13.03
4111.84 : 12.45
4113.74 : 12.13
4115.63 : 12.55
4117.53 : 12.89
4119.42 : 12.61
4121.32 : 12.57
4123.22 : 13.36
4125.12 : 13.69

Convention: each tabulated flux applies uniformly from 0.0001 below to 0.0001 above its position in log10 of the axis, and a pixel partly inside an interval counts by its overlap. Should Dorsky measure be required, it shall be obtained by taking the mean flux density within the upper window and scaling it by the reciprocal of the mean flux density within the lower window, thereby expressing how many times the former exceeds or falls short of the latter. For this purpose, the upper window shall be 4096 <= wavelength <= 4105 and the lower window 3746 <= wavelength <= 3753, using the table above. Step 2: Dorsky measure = 0.781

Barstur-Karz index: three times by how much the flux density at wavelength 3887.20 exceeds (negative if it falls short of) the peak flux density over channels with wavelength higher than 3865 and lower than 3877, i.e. -2.6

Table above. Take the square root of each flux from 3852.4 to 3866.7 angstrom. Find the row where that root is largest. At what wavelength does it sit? 3853.33 angstrom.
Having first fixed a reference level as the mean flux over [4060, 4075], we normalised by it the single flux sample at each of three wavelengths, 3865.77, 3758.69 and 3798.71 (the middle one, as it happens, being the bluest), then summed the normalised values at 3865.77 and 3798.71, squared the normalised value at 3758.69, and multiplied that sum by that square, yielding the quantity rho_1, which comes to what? 4.2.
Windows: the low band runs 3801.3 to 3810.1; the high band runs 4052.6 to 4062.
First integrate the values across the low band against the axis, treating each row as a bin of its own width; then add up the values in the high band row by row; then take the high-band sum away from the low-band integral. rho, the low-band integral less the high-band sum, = 68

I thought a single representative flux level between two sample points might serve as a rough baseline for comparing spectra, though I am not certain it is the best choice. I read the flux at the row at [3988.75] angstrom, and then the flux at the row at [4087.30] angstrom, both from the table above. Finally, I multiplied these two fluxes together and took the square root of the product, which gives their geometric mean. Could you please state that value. 12.9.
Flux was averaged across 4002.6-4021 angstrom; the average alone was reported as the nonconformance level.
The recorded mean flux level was 12.1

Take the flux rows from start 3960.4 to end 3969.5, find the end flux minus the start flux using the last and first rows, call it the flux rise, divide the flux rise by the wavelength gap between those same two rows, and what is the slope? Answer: 0.22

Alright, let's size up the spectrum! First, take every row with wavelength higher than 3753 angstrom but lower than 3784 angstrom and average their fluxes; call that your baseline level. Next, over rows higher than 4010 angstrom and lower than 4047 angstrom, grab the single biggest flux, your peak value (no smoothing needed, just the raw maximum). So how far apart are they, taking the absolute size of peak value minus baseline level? 3.2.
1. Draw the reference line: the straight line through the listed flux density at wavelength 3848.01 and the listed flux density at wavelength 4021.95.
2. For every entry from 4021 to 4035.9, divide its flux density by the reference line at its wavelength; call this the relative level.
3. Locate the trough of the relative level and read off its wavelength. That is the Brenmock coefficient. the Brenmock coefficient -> 4033.08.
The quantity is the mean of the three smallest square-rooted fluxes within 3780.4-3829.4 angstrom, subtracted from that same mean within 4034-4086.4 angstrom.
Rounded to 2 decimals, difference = -0.36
